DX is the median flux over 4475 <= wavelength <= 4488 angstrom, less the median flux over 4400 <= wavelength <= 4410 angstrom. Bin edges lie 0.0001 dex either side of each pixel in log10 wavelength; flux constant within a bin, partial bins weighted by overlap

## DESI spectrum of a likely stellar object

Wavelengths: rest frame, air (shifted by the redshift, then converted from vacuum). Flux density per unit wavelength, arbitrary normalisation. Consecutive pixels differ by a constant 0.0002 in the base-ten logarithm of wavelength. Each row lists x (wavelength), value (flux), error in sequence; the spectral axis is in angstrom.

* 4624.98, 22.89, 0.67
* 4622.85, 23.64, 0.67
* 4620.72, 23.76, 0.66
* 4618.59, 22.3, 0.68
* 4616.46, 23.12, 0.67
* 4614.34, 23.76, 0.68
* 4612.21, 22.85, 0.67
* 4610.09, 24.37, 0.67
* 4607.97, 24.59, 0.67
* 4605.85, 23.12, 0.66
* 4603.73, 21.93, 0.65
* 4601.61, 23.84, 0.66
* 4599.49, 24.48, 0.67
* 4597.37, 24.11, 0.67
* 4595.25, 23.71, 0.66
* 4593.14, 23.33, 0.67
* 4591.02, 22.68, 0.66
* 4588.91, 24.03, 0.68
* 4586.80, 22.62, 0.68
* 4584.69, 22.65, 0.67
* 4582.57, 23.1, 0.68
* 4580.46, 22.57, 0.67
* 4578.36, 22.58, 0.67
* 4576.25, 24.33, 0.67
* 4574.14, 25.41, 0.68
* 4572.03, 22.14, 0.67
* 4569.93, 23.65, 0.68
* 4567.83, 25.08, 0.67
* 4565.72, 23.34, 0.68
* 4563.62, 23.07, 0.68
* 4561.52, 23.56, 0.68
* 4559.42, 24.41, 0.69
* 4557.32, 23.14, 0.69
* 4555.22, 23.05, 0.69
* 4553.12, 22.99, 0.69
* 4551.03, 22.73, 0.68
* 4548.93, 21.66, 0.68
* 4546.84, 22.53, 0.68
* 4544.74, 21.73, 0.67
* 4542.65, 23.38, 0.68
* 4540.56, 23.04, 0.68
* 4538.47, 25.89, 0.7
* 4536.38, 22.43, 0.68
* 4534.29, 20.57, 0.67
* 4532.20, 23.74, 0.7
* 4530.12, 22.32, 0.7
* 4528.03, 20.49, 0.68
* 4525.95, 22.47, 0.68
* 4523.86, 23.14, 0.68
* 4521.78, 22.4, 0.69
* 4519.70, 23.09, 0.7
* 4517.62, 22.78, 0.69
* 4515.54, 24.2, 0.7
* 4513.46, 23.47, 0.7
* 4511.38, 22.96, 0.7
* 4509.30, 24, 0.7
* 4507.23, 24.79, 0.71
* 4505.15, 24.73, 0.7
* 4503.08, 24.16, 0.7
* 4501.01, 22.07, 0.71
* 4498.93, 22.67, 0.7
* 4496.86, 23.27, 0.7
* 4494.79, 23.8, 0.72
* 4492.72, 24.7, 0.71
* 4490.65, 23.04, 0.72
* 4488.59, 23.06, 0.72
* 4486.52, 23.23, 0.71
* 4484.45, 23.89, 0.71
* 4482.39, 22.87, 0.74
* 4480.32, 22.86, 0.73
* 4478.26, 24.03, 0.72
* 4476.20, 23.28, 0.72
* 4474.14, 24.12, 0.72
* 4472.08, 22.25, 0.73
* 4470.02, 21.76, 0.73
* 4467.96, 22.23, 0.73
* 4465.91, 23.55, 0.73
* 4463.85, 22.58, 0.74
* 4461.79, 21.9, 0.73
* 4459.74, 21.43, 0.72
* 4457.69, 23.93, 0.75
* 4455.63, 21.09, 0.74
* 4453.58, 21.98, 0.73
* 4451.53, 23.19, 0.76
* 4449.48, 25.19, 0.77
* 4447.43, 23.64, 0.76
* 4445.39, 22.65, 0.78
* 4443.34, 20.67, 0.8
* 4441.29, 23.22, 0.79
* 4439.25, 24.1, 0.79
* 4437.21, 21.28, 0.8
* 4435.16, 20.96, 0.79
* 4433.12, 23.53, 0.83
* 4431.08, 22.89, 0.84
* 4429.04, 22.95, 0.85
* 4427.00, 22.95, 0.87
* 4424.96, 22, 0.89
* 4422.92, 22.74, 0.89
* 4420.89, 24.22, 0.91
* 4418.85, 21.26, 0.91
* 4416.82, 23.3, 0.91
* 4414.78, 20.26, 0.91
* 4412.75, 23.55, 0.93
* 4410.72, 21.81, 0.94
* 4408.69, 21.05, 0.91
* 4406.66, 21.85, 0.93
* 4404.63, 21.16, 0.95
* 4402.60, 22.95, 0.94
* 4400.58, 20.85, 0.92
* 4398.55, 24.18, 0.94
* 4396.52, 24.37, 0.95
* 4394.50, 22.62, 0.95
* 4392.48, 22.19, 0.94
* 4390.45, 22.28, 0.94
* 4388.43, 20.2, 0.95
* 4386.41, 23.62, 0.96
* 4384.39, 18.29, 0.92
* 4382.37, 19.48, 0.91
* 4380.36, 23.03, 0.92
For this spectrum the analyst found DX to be 2.1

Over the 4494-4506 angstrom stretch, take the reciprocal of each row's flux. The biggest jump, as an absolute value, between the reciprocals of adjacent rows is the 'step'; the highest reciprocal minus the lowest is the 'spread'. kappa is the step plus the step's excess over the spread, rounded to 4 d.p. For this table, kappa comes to 0.0030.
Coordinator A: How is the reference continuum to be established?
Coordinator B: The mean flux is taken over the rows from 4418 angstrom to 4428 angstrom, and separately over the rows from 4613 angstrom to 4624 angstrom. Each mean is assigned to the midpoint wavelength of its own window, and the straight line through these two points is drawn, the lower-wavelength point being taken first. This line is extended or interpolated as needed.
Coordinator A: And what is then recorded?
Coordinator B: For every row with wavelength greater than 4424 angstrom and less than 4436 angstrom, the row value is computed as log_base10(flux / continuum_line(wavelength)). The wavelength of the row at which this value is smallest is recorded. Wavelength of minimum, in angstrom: 4435.16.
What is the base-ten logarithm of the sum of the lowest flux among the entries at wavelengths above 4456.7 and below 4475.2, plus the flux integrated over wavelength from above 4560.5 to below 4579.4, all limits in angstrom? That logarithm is 2.67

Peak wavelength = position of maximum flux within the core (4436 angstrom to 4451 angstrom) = 4449.48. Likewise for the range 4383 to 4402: 4396.52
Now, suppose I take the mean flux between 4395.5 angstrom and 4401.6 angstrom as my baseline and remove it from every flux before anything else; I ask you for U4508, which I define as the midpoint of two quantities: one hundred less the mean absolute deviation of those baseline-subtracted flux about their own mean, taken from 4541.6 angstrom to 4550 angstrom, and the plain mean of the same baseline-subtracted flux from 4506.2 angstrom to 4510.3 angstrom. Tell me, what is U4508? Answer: 50.3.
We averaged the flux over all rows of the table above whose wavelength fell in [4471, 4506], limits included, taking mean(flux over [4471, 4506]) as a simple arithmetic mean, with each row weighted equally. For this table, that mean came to 23.4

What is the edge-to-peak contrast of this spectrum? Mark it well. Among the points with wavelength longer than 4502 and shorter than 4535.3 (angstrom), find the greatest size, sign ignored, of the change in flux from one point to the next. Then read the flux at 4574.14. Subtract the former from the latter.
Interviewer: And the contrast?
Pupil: 22.2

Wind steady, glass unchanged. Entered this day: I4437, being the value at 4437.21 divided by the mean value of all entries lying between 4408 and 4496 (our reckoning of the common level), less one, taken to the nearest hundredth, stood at -0.07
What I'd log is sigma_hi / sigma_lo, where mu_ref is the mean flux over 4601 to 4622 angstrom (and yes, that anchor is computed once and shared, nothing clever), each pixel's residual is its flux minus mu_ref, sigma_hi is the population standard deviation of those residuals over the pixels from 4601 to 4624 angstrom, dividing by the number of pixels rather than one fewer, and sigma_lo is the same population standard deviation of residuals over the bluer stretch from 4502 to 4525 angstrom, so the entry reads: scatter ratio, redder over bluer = 1.01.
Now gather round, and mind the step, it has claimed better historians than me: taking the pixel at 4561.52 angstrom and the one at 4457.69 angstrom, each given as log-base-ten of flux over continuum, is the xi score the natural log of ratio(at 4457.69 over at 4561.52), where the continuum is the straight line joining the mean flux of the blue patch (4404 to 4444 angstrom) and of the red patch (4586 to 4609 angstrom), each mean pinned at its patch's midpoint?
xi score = 1.5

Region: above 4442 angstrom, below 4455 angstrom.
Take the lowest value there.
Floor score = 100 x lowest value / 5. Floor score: 413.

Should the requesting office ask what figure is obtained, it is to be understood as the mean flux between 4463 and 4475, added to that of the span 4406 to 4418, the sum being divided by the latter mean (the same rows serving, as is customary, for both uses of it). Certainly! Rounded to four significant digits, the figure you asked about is 2.035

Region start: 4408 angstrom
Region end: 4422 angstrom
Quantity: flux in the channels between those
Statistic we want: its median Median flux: 21.8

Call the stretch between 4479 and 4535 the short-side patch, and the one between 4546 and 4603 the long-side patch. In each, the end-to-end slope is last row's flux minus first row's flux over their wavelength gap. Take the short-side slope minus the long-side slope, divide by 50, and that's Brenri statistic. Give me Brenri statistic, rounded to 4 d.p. -0.0013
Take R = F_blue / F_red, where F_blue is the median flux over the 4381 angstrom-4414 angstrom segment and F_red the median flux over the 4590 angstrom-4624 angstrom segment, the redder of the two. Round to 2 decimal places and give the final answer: 0.93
